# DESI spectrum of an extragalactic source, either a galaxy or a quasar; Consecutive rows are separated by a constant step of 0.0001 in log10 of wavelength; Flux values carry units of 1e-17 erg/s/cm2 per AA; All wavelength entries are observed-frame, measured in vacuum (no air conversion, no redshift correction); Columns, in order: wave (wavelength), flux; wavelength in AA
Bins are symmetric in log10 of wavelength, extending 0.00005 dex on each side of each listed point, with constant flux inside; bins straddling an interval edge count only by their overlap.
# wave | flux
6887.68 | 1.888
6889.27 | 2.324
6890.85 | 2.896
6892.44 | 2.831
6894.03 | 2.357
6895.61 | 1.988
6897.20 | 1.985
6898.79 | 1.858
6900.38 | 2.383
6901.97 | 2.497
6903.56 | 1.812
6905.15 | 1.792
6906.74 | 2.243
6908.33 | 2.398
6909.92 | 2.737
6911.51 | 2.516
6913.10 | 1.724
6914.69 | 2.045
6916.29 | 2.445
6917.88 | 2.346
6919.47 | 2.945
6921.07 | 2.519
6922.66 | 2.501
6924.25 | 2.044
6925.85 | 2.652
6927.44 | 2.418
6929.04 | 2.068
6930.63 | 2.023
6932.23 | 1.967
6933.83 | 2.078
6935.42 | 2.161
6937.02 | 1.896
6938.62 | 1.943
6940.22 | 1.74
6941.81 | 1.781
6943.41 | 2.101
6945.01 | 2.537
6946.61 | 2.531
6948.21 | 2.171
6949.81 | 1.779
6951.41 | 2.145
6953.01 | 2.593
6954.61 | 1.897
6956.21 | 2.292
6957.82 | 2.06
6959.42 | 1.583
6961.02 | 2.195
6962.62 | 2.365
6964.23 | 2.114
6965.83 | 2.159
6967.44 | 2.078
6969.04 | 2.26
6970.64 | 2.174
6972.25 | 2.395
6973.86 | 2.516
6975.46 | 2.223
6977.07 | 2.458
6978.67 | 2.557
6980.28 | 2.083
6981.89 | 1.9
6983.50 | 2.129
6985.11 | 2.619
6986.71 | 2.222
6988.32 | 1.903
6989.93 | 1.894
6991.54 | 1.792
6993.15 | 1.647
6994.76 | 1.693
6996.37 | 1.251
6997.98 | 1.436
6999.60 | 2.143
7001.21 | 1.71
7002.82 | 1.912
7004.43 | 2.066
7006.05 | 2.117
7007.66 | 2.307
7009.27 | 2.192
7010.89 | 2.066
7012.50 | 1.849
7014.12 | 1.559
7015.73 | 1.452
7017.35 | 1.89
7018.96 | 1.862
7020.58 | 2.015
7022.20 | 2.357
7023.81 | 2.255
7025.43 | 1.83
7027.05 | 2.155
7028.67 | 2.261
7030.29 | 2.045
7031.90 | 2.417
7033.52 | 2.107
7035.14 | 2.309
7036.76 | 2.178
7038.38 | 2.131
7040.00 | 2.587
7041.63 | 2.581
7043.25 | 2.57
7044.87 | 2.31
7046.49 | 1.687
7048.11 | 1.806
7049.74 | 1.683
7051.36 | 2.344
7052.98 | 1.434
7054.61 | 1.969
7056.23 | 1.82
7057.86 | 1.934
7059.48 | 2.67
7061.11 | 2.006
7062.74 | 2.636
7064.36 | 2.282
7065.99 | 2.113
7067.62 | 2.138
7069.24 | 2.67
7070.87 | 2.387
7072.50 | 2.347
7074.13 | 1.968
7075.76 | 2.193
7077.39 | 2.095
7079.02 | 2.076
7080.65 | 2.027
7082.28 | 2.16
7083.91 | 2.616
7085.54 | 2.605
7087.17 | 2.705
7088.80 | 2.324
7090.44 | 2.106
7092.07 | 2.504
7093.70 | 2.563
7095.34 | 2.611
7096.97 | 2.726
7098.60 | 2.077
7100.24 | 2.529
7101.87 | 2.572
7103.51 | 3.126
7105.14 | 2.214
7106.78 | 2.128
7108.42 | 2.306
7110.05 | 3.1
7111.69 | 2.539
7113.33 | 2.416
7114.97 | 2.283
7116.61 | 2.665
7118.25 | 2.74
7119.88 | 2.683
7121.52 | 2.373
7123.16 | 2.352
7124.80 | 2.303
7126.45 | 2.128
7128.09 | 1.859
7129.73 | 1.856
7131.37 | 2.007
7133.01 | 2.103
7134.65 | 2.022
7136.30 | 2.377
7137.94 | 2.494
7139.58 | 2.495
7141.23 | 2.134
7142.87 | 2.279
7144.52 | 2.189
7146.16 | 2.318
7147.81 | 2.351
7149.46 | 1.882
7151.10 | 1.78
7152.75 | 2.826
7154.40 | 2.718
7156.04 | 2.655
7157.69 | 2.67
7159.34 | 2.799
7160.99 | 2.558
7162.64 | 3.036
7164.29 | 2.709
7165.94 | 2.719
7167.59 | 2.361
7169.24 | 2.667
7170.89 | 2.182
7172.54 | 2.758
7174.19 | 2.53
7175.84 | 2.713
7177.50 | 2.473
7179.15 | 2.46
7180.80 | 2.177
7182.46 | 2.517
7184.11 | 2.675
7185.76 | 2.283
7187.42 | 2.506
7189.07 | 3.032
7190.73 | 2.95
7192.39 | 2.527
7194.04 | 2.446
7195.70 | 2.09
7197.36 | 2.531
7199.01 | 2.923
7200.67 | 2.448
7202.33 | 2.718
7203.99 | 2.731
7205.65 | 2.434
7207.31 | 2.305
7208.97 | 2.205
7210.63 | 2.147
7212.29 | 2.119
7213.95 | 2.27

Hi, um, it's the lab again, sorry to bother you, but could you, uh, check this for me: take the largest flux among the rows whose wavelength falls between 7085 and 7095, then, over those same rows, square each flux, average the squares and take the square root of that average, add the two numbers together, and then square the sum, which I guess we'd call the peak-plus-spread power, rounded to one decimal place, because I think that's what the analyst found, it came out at 26.8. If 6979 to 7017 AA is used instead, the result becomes 20.7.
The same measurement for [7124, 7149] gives 22.1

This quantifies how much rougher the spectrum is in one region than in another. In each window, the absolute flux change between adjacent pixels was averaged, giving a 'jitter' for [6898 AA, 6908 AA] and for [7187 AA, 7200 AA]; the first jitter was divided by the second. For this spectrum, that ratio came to 1.1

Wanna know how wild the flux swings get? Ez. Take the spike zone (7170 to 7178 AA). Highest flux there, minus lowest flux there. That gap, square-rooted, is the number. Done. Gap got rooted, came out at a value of 0.76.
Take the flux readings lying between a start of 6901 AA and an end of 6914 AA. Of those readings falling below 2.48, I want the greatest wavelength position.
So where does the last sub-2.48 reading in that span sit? 6913.10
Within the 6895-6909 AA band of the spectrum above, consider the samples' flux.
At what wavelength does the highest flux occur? 6901.97 AA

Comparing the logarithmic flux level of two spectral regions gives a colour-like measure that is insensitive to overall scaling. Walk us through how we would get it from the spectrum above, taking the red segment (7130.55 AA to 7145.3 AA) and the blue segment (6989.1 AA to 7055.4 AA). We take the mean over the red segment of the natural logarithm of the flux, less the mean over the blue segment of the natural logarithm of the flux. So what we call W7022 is 0.12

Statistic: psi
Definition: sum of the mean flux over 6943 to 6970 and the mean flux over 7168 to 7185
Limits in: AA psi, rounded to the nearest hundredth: 4.68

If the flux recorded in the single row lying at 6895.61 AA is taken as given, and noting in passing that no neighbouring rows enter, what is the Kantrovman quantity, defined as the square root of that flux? 1.41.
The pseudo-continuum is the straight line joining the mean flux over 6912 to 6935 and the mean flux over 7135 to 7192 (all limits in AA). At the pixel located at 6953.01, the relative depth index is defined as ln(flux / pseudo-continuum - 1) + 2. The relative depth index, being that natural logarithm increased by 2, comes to -0.1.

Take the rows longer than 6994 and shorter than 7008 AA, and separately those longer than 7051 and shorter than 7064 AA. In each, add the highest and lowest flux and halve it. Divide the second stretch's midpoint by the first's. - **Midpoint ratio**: 1.15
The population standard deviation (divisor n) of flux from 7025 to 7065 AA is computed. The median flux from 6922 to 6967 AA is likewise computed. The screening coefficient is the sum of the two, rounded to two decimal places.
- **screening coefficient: 2.43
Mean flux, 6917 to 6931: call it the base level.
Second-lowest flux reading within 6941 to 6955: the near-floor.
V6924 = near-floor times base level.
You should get 4.3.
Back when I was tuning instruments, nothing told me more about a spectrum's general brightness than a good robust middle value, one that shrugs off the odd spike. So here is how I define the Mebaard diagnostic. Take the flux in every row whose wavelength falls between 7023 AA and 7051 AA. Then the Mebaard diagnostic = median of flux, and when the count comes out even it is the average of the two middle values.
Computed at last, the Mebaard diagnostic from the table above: 2.18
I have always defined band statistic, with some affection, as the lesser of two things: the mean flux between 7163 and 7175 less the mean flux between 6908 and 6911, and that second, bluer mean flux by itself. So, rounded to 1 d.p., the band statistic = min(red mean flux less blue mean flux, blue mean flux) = 0.0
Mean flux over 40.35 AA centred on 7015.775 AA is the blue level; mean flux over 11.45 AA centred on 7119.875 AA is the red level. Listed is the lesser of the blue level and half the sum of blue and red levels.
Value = 1.98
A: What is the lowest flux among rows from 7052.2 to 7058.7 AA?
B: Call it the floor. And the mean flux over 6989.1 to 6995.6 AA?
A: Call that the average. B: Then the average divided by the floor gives 1.22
